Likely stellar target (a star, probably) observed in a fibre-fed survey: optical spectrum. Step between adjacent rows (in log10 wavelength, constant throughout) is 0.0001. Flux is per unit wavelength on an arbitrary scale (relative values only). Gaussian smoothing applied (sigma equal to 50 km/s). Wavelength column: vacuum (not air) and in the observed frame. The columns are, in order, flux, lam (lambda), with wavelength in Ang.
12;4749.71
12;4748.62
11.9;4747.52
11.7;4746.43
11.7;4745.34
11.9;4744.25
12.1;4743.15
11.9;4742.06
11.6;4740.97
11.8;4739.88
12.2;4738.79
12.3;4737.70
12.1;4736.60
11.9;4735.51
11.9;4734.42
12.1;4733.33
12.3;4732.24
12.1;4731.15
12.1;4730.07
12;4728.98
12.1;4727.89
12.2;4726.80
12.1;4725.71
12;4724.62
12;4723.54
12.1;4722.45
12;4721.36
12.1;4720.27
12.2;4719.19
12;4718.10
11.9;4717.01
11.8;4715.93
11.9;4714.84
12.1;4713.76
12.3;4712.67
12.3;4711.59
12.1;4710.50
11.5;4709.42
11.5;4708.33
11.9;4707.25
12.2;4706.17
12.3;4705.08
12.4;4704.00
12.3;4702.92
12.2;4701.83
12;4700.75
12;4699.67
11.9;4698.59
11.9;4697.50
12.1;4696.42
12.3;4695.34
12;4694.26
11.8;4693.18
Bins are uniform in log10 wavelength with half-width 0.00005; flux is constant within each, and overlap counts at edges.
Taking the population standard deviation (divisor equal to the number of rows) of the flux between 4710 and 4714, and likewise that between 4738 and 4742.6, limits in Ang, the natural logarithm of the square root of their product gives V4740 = -1.92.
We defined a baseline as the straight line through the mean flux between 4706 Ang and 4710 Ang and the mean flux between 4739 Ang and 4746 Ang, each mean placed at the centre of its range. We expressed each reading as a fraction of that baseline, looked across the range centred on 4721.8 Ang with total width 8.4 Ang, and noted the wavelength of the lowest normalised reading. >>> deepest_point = 4724.62 Ang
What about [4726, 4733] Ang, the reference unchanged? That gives 4728.98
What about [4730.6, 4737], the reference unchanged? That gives 4735.51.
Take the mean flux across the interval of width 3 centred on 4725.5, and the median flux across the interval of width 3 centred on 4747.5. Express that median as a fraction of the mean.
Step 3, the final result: 0.983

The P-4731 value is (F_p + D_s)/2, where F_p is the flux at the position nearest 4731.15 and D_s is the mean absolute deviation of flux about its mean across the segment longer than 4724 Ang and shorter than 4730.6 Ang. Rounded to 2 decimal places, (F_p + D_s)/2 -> 6.08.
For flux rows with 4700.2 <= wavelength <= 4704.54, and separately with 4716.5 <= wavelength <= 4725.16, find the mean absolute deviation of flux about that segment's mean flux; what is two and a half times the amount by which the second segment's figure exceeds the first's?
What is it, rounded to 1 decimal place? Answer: -0.1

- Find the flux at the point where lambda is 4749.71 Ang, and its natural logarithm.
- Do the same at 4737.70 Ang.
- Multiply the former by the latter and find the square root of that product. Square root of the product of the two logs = 2.50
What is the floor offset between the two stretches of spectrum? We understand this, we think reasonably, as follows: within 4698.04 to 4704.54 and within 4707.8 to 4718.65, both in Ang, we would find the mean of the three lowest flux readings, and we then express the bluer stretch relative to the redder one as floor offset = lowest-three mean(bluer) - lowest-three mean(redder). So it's 0.37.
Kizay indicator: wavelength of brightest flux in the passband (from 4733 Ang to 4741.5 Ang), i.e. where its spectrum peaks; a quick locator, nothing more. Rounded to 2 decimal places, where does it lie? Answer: 4737.70 Ang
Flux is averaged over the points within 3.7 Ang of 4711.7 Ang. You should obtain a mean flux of 12.0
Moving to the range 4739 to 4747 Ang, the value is 11.8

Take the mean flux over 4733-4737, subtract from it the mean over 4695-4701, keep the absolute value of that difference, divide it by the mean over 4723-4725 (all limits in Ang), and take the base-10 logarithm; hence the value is -2.6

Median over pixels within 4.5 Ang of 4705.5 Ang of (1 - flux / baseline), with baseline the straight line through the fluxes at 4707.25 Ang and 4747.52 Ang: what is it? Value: -0.025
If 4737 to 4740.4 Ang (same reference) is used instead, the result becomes -0.025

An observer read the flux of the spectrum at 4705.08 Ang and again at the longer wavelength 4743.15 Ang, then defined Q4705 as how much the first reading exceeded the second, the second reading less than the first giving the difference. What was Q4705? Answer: 0.20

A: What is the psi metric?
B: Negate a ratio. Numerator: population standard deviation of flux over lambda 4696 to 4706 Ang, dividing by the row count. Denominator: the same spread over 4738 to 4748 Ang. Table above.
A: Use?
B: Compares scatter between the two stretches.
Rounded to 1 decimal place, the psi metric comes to -1.0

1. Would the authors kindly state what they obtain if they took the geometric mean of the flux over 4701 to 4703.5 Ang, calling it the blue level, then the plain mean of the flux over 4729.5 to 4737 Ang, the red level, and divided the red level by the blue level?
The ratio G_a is 0.99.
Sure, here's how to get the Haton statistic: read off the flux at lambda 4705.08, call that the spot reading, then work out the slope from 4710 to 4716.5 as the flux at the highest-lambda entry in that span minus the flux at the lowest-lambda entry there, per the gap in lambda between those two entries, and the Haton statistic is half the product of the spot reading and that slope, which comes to -0.34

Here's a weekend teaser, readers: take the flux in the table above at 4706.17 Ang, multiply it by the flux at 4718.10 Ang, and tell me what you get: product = 146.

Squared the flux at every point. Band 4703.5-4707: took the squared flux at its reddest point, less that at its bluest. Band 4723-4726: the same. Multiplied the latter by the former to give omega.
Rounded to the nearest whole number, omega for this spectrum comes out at -12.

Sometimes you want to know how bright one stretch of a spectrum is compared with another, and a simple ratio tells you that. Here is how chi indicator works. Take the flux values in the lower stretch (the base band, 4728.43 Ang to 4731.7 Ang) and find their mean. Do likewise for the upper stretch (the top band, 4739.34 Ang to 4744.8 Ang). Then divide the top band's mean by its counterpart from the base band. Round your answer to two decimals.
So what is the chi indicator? 0.98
